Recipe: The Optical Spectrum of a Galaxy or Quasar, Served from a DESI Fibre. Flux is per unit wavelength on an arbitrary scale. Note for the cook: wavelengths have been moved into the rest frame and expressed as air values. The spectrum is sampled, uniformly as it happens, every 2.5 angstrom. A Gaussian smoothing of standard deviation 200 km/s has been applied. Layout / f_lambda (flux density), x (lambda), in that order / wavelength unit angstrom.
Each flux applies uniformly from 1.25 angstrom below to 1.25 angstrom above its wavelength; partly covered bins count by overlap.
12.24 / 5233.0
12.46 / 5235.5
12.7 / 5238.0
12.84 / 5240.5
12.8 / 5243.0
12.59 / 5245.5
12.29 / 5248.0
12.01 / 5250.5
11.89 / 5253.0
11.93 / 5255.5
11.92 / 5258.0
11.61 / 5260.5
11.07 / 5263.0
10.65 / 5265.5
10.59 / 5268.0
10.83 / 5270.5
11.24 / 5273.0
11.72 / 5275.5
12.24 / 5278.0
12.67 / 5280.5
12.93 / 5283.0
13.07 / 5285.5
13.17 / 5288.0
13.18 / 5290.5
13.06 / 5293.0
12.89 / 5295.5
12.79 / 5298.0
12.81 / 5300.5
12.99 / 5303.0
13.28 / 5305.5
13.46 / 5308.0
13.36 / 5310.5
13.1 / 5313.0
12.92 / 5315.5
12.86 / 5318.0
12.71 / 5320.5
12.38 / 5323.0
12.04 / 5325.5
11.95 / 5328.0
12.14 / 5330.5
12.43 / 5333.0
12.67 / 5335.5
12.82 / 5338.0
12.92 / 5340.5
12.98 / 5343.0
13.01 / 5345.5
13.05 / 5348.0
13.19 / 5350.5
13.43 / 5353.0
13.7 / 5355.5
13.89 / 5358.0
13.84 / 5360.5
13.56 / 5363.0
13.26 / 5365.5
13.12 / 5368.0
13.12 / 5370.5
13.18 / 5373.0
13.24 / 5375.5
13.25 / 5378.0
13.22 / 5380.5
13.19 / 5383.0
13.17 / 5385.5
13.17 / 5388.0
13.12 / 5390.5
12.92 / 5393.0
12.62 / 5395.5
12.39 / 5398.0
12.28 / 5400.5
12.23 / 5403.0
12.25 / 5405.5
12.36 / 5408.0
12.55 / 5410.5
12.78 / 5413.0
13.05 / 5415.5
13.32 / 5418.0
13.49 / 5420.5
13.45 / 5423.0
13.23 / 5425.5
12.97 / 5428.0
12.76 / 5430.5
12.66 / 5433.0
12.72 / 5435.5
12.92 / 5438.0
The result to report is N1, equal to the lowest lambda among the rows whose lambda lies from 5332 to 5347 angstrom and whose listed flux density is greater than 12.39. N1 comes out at 5333.0 angstrom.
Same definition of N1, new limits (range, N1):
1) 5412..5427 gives 5413.0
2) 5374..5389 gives 5375.5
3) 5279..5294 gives 5280.5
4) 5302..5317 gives 5303.0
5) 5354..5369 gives 5355.5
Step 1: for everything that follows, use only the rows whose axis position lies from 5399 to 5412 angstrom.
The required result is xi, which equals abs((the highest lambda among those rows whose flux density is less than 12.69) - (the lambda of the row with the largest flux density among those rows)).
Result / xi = 0.0 angstrom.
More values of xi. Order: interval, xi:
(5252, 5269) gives 12.5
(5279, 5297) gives 10.0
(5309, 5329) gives 17.5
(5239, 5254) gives 12.5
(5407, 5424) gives 10.0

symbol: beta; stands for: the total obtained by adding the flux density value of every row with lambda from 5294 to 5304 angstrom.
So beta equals 51.5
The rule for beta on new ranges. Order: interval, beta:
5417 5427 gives 53.5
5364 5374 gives 52.7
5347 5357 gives 53.4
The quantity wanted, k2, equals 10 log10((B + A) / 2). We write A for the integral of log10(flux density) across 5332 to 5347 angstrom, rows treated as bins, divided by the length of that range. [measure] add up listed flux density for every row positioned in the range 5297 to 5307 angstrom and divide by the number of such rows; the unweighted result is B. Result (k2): 8.47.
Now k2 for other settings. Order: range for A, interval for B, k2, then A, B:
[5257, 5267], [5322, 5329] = 8.19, 1.05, 12.1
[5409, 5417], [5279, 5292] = 8.49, 1.11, 13.0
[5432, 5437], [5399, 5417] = 8.33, 1.10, 12.5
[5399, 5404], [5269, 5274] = 7.83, 1.09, 11.0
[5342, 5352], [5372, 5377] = 8.55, 1.12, 13.2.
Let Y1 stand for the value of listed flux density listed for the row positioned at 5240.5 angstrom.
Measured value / 12.84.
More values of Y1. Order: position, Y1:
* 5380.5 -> 13.22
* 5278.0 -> 12.24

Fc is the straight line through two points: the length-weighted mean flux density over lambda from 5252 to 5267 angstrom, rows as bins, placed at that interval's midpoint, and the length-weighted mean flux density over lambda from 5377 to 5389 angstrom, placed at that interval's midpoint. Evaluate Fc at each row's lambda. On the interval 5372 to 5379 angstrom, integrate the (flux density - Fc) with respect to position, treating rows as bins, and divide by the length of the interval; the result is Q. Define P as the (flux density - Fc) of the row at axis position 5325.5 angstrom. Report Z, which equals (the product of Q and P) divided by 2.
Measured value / -0.02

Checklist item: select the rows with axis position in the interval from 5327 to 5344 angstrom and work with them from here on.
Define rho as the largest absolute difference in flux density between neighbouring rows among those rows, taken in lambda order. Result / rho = 0.290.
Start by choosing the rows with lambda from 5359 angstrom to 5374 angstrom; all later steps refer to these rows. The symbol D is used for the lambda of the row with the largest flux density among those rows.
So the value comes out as 5360.5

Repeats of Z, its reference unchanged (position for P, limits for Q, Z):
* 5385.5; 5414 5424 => 0.01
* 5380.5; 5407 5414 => -0.03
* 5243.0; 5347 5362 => 0.55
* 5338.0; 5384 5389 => -0.01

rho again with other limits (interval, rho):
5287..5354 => 0.340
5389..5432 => 0.300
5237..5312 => 0.540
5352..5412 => 0.300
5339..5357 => 0.270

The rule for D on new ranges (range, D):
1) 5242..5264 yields 5243.0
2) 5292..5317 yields 5308.0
